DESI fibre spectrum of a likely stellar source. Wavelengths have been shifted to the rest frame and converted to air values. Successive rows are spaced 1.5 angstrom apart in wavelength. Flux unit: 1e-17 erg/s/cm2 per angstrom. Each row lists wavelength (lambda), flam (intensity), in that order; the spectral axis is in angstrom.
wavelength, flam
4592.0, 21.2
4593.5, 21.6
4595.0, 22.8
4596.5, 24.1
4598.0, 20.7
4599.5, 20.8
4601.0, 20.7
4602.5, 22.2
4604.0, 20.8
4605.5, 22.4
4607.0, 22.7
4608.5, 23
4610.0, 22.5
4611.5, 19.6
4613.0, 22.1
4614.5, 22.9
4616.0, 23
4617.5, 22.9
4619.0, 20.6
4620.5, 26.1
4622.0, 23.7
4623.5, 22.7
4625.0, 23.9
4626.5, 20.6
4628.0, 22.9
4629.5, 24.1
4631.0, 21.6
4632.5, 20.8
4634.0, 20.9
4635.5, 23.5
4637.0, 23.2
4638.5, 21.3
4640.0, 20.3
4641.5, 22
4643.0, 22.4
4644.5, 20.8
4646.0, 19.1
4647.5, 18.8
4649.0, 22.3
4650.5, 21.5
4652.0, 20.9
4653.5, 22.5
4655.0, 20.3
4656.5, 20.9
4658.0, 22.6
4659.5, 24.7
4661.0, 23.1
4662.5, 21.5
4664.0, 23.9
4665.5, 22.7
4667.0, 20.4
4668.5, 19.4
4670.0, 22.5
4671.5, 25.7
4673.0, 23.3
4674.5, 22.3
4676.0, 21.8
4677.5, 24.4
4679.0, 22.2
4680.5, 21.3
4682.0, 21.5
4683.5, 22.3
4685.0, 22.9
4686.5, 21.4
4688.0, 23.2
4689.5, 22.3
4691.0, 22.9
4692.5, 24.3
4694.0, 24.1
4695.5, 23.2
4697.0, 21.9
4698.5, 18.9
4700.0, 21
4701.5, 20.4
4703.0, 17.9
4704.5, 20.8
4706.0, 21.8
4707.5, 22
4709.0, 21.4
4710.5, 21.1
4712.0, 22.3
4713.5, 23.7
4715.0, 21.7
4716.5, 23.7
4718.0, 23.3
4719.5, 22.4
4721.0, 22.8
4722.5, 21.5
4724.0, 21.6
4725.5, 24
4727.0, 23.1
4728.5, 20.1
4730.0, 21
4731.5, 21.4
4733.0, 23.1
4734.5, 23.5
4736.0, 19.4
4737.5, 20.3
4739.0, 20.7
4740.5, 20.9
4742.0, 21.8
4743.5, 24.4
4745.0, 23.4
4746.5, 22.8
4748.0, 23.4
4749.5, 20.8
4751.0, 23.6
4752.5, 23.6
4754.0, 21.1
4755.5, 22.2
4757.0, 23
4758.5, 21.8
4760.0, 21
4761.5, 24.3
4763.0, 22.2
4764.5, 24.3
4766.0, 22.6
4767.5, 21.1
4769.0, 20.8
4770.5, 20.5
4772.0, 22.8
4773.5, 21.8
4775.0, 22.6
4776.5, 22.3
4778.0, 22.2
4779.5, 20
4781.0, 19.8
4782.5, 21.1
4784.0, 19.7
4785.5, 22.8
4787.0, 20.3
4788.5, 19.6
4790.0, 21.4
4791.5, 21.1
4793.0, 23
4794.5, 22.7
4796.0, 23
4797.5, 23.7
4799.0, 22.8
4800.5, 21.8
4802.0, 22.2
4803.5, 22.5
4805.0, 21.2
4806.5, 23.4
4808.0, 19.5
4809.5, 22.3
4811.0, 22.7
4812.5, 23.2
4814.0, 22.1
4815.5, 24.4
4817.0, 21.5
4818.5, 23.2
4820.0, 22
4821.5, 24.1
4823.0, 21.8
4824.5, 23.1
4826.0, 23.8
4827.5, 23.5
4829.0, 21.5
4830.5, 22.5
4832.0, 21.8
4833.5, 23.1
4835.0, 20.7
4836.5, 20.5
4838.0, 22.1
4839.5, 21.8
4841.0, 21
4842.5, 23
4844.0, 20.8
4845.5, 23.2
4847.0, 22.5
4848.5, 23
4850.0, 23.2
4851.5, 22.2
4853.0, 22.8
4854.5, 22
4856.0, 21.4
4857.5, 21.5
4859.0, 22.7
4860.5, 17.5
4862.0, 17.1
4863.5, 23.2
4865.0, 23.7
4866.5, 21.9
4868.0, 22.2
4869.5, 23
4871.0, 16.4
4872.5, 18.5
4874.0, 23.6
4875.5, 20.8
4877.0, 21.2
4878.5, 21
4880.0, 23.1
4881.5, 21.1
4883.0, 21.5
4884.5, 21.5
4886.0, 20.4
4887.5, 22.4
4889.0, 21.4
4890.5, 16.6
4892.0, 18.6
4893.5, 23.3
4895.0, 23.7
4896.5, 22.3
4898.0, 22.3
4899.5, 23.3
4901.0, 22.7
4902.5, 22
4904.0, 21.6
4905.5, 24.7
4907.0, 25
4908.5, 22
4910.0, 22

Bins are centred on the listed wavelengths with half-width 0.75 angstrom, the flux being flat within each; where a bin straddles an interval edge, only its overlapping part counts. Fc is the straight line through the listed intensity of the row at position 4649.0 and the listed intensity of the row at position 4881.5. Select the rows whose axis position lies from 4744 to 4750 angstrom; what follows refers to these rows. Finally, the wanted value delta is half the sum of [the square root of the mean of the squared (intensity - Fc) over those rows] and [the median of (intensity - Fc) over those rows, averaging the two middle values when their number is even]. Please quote 1.3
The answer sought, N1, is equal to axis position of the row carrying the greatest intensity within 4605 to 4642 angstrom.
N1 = 4620.5 angstrom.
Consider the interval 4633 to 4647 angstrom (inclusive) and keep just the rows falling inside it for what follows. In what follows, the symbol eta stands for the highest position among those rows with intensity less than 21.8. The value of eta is 4646.0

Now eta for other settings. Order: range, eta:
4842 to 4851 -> 4844.0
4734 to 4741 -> 4740.5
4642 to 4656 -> 4655.0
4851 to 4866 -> 4862.0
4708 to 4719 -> 4715.0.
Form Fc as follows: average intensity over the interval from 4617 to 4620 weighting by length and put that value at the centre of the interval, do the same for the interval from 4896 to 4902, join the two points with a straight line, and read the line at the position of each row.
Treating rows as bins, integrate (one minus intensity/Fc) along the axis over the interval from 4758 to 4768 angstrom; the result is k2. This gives -0.08 angstrom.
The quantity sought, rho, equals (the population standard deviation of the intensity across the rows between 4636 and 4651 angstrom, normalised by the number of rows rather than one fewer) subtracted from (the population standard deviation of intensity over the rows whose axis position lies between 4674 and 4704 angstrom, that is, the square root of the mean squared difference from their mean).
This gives 0.24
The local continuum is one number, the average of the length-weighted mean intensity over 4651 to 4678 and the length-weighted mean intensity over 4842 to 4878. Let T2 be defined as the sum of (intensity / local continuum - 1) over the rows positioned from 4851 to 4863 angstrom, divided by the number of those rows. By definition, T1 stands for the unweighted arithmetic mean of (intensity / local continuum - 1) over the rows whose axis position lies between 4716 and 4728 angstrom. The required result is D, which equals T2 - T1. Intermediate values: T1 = 0.039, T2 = -0.05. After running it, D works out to -0.087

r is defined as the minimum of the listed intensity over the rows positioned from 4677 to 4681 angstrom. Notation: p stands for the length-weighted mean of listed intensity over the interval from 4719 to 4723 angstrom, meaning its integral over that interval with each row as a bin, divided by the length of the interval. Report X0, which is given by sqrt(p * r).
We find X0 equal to 21.8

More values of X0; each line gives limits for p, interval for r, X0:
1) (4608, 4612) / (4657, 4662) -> 22.2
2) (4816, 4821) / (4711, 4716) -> 22.1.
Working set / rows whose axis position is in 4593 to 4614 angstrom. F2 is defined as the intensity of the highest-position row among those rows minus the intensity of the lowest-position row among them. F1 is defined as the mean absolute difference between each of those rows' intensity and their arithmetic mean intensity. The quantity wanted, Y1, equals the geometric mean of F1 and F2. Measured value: 0.7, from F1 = 0.99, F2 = 0.5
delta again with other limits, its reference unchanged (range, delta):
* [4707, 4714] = 0.5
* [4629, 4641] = 0.2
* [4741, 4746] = 1.7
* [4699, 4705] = 0.5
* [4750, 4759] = 1.0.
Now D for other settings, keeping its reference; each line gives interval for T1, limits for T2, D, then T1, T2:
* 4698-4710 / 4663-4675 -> 0.091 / -0.065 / 0.03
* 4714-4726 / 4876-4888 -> -0.050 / 0.031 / -0.02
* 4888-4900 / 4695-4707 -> -0.032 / -0.023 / -0.06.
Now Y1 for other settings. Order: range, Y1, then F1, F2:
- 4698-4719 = 2.3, 1.21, 4.4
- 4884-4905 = 0.4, 1.34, 0.1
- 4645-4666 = 2.2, 1.34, 3.6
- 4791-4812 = 1.1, 0.80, 1.6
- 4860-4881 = 3.4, 2.06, 5.6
